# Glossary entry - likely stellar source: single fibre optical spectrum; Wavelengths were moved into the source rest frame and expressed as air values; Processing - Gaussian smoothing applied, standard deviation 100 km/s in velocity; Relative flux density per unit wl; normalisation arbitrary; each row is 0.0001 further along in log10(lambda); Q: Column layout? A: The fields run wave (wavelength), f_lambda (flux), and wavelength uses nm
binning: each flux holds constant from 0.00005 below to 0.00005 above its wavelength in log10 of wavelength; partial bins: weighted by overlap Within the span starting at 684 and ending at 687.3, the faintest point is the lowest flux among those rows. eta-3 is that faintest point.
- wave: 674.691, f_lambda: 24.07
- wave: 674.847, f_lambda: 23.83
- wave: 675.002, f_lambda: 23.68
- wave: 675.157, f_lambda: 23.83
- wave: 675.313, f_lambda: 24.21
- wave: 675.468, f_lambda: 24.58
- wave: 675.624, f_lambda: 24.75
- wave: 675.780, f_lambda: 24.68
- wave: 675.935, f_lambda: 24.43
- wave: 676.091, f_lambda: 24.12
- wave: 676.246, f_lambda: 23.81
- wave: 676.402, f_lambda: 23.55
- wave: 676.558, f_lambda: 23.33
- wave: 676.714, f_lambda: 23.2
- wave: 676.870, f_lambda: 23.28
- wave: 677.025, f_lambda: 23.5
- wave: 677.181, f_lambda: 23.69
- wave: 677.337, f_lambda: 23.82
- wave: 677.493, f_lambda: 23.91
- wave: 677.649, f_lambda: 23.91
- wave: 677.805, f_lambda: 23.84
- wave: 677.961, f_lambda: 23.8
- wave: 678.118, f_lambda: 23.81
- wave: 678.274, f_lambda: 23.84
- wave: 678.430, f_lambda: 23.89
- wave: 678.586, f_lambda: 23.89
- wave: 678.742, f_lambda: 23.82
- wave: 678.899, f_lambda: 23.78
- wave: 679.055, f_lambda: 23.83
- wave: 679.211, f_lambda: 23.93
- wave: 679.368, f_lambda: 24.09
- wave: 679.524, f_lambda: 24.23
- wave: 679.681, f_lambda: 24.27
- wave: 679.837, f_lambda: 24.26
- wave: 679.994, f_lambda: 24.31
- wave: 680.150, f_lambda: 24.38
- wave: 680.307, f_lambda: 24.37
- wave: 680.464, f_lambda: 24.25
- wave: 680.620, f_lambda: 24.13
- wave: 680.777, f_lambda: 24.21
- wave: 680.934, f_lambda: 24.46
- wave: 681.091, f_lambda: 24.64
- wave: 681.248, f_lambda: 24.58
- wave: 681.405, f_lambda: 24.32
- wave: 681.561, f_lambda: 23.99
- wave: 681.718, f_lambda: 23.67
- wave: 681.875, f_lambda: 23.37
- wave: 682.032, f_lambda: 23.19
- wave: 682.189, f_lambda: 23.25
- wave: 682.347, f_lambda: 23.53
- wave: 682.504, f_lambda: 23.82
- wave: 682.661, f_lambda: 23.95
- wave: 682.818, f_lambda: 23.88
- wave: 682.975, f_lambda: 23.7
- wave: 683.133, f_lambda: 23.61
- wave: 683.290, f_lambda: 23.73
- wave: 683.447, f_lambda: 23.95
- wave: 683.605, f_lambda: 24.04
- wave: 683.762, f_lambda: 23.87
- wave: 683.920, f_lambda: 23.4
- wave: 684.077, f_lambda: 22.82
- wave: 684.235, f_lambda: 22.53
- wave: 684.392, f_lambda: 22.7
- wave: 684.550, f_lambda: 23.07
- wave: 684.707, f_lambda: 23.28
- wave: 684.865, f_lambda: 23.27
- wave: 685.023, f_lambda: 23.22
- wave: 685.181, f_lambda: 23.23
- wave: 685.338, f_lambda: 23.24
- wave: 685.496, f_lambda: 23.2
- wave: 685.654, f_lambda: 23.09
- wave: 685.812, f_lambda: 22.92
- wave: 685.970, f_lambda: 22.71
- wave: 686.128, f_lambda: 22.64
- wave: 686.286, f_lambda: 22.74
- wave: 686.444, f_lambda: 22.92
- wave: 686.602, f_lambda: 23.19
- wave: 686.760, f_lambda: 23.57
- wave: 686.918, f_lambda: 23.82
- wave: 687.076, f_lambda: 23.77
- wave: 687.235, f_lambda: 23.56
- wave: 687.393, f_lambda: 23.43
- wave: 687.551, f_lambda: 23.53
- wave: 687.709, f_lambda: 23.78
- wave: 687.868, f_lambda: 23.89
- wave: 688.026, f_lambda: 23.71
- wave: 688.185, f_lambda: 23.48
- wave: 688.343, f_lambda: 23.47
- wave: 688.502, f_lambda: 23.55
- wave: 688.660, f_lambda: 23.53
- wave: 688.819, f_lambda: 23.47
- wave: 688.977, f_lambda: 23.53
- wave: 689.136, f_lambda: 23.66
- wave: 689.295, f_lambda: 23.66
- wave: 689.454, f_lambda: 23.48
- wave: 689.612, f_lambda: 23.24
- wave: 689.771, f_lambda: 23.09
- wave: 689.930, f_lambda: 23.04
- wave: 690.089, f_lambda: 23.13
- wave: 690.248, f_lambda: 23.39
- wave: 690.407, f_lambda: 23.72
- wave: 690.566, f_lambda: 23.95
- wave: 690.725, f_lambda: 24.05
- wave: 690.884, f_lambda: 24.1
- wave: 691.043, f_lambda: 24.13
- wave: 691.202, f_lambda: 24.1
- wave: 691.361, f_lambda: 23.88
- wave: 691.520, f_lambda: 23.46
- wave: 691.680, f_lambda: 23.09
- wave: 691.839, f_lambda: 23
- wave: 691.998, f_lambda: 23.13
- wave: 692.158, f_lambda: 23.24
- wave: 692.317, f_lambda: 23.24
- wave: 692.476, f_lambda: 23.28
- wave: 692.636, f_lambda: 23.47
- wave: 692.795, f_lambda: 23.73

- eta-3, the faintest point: 22.53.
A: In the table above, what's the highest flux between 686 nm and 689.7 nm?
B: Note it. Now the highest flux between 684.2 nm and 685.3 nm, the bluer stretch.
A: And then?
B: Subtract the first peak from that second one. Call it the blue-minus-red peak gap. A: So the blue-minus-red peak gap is -0.6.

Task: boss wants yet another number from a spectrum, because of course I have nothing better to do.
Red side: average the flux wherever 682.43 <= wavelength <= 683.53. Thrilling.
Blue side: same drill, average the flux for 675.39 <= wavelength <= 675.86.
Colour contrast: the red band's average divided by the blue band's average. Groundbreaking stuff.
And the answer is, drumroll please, 0.96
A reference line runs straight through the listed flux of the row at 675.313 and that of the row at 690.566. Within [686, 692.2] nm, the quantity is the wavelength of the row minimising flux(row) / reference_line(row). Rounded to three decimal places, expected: 686.128 nm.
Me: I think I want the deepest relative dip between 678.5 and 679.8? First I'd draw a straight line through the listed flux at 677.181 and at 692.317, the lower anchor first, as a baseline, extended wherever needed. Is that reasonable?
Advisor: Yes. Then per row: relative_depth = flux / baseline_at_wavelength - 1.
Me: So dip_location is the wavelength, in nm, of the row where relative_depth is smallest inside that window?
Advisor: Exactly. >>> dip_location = 678.899 nm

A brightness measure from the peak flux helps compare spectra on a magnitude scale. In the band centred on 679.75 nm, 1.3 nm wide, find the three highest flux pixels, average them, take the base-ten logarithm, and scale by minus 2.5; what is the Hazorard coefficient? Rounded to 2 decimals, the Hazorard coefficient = -3.47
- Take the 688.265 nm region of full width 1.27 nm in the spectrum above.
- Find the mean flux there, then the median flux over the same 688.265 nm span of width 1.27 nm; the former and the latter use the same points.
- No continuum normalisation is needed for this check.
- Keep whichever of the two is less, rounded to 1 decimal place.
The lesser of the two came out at 23.5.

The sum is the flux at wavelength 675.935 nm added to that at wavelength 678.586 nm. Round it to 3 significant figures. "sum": 48.3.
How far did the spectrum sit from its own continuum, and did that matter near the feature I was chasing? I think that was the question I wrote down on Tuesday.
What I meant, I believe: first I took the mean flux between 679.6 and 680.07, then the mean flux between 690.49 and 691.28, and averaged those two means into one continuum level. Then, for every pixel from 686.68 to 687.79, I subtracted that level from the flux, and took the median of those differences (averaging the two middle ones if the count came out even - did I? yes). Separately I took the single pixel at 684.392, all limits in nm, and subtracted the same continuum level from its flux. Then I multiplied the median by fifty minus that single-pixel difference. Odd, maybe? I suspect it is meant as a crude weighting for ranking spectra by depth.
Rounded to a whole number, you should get -31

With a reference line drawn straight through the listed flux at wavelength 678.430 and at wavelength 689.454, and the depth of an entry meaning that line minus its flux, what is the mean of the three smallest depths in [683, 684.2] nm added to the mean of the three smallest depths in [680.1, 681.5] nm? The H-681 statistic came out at -1.02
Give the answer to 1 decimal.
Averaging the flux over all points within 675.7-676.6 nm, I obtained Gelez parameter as 24.0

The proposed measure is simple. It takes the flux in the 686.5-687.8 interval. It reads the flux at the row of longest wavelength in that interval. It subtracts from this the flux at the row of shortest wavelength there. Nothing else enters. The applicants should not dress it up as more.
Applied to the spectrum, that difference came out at 0.6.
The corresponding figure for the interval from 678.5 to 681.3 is 0.7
